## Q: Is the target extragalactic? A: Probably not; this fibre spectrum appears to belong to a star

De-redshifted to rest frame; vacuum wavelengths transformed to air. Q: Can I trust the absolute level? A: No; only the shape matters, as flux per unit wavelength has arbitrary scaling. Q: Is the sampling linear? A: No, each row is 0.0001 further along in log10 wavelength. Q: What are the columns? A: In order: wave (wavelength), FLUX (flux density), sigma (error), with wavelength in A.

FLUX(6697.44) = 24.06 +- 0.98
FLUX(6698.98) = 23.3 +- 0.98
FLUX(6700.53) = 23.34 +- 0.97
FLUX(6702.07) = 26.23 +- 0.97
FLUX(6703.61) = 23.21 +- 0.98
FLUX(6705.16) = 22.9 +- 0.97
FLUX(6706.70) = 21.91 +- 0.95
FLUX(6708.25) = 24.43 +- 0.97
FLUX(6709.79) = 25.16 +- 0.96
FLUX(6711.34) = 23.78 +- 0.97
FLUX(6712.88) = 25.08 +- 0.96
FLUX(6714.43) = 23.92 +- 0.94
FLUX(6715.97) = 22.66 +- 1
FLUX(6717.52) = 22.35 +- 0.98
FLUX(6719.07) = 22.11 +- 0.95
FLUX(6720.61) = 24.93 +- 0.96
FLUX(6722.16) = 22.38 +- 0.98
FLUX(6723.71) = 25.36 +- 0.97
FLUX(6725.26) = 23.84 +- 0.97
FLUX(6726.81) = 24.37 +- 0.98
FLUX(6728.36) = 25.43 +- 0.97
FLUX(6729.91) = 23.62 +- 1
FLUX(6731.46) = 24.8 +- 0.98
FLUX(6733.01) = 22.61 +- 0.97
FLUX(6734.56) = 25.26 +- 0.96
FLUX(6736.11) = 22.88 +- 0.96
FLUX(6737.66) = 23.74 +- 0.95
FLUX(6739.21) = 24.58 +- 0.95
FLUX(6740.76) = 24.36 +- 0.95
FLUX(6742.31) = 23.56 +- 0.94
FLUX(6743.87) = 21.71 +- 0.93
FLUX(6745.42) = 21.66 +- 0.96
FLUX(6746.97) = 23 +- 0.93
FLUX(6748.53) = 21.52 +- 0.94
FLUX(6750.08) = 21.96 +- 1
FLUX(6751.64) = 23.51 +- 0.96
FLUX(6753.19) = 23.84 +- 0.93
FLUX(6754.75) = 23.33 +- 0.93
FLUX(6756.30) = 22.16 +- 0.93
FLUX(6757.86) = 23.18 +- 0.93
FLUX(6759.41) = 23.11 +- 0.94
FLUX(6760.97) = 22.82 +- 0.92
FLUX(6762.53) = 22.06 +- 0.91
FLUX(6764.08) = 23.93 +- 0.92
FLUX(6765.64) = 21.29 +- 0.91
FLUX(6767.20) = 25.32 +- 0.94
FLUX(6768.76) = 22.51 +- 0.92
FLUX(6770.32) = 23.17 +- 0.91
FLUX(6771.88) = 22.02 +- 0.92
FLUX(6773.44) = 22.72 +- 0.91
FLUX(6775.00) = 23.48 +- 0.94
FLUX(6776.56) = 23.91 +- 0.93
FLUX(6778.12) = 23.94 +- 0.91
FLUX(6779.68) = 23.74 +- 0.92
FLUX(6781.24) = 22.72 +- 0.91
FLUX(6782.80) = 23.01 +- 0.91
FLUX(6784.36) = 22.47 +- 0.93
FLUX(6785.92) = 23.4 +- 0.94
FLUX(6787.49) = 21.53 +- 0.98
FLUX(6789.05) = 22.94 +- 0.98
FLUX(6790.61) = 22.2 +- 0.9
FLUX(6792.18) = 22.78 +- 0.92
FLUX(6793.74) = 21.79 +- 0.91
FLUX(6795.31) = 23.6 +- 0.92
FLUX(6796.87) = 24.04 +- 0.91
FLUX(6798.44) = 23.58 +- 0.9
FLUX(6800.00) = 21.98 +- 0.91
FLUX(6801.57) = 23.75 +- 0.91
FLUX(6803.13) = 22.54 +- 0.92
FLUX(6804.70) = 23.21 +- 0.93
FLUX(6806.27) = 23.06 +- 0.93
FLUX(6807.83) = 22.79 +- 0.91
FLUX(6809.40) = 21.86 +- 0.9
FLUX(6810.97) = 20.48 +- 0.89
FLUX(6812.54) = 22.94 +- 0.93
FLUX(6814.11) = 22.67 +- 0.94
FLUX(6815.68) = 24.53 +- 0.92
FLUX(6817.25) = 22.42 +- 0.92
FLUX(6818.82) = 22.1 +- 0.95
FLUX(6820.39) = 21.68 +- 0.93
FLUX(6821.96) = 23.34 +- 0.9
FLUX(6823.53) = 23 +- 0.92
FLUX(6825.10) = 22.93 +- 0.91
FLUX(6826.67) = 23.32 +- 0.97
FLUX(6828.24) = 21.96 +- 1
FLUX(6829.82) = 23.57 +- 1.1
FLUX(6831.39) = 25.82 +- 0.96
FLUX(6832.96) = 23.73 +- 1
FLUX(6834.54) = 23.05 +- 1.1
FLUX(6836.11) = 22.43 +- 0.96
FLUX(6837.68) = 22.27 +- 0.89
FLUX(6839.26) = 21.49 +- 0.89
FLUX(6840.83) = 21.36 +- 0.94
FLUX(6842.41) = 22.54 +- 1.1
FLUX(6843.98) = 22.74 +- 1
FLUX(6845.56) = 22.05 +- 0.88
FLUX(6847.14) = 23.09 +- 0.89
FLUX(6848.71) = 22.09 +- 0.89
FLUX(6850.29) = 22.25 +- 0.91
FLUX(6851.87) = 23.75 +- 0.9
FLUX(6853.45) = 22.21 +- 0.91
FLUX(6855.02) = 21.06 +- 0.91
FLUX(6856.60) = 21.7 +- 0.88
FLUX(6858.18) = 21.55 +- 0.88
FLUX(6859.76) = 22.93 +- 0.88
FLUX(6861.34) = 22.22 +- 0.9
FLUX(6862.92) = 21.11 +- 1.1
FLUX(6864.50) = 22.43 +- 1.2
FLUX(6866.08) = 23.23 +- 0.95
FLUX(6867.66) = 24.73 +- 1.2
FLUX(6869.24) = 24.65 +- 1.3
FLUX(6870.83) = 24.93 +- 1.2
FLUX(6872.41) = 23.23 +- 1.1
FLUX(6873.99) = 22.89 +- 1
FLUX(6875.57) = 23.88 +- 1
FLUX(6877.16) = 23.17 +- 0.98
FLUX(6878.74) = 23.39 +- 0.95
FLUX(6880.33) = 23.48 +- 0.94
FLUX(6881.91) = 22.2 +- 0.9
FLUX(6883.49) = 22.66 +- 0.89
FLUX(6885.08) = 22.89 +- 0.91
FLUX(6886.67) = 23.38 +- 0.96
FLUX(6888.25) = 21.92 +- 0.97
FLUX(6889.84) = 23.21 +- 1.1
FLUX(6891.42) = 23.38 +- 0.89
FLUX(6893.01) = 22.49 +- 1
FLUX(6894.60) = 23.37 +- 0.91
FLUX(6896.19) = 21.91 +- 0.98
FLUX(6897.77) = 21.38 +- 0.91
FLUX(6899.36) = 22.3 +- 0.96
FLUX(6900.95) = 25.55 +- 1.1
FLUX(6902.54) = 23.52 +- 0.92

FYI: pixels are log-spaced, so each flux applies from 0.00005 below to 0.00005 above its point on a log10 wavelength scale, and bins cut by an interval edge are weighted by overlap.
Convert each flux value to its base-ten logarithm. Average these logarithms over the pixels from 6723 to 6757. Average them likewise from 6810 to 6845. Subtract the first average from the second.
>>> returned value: -0.014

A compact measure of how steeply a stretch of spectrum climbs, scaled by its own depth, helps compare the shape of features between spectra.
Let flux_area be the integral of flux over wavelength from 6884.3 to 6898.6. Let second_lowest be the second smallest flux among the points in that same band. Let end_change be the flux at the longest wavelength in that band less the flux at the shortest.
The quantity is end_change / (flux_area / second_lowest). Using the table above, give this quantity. -0.10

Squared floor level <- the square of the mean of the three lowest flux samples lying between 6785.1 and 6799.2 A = 477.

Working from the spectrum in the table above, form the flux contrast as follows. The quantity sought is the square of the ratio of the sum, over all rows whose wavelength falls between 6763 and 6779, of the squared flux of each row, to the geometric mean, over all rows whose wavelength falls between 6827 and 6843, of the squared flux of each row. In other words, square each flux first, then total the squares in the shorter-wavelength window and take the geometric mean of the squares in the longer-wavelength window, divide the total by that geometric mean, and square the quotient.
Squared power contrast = 108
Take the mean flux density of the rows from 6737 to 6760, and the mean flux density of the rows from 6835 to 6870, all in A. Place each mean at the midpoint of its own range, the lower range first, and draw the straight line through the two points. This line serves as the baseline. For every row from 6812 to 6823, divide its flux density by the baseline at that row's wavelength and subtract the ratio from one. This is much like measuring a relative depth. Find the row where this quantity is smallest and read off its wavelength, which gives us 6815.68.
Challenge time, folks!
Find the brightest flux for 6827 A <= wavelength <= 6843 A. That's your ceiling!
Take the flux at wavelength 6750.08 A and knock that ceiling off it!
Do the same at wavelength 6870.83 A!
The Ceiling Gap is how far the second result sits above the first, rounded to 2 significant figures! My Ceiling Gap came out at 3.0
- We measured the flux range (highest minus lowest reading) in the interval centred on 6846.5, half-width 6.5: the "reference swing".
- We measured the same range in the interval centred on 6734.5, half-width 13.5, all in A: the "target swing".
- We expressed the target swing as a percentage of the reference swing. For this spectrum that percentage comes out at 158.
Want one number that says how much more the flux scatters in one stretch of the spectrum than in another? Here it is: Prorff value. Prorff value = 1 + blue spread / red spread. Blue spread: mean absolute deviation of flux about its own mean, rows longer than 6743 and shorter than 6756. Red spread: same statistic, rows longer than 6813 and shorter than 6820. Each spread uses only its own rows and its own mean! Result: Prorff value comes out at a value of 2.07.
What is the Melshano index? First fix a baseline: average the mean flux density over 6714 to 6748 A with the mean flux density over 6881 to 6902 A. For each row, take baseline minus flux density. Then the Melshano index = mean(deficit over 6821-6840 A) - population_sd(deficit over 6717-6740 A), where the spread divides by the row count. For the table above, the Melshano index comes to -1.0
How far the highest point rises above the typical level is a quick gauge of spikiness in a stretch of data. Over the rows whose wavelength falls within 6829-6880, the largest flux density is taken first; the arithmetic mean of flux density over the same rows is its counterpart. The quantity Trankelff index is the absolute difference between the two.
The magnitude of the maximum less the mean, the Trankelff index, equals 2.96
